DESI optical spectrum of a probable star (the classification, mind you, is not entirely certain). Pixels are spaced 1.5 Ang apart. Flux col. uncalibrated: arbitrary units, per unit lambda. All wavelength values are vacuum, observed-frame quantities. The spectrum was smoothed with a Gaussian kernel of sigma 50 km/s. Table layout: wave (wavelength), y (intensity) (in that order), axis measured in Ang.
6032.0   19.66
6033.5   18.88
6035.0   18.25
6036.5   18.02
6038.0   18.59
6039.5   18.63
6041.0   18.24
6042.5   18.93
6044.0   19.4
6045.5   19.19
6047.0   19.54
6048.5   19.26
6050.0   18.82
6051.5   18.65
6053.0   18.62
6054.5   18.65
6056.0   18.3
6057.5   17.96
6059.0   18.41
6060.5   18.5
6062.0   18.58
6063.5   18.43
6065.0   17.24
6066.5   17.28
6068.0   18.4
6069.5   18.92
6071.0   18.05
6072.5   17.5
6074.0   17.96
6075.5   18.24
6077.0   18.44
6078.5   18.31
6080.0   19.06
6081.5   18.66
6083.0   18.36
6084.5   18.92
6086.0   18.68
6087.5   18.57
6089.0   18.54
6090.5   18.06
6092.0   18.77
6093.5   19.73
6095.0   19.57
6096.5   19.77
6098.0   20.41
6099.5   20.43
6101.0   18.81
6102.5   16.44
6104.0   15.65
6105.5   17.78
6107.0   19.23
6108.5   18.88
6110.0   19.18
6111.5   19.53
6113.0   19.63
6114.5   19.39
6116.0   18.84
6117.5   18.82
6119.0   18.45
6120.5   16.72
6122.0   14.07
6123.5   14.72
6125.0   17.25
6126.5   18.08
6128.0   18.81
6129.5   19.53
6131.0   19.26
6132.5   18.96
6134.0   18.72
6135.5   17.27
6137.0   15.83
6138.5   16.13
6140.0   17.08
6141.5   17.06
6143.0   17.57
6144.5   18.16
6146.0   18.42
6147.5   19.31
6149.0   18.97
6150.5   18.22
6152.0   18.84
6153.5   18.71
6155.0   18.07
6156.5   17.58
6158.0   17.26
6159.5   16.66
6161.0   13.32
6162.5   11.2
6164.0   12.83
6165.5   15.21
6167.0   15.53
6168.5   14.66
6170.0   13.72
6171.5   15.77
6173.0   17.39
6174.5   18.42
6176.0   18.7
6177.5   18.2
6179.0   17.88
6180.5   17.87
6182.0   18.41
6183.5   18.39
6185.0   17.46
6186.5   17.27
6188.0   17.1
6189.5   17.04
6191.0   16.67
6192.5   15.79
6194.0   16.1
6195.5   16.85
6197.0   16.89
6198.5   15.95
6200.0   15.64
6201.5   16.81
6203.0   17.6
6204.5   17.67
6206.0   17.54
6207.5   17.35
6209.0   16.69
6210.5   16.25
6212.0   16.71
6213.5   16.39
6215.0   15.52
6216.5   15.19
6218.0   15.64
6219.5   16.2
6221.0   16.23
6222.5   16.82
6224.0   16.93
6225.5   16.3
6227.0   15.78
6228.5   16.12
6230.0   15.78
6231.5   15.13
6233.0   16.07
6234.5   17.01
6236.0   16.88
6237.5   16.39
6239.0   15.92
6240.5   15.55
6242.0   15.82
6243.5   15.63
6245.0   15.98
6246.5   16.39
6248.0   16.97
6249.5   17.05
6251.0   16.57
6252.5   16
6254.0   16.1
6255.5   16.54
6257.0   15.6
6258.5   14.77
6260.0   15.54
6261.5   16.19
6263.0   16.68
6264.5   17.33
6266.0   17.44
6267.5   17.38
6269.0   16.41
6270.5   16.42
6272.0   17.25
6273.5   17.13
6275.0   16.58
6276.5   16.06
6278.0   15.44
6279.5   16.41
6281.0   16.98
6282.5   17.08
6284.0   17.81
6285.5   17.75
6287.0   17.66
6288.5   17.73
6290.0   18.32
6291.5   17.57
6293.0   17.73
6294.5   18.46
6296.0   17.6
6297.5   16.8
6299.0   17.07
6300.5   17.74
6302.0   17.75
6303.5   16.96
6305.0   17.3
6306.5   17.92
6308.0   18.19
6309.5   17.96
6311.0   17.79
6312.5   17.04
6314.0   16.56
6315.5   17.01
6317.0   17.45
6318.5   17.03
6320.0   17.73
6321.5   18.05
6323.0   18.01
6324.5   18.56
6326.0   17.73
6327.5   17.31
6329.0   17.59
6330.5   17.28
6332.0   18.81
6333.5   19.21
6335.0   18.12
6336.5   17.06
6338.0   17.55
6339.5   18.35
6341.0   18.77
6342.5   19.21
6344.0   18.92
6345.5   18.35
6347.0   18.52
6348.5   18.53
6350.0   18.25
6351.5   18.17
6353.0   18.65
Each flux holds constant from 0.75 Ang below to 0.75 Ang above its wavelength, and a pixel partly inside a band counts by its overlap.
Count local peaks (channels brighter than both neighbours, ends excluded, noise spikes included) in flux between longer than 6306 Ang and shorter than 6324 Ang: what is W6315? 3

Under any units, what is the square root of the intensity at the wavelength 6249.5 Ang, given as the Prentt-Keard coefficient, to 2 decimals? 4.13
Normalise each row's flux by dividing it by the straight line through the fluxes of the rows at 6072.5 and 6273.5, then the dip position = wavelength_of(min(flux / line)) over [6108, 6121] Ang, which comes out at 6120.5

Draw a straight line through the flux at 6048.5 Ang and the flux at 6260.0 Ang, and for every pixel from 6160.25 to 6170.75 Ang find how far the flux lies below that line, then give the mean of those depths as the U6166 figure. 3.4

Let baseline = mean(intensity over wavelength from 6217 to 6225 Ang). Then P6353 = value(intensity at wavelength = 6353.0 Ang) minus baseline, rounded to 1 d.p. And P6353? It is 2.3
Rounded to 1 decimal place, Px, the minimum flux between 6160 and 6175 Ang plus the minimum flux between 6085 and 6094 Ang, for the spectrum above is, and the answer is 29.3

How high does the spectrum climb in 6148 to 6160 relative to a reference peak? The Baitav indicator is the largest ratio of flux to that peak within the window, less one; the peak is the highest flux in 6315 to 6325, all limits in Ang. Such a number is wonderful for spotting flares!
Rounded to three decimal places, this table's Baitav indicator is 0.022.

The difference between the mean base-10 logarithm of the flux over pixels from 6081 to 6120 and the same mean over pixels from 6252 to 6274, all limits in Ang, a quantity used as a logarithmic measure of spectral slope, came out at 0.058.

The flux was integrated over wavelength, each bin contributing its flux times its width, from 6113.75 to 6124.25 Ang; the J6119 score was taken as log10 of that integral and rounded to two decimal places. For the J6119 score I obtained 2.26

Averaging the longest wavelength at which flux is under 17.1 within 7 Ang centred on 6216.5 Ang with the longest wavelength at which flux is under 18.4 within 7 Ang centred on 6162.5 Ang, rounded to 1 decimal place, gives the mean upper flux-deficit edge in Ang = 6192.5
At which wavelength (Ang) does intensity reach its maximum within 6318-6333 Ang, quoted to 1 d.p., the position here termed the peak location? 6332.0 Ang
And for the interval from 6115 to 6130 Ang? 6129.5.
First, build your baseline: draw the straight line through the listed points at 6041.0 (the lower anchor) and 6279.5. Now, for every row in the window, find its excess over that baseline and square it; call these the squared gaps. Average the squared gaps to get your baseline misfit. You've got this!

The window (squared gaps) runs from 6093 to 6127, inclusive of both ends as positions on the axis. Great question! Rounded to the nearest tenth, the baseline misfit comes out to 3.2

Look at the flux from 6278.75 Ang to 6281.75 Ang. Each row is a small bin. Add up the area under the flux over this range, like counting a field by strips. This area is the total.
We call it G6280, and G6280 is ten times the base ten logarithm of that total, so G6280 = 17.0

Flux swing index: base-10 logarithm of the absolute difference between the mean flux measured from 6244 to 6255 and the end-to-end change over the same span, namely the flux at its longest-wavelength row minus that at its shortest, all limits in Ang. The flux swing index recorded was 1.21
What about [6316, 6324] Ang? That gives 1.23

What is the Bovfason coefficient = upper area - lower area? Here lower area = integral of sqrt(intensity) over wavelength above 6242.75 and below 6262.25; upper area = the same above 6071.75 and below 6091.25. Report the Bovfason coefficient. 5.4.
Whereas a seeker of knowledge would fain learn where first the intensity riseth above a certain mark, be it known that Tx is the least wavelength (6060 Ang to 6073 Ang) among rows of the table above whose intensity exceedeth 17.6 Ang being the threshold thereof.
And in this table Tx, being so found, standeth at 6060.5 Ang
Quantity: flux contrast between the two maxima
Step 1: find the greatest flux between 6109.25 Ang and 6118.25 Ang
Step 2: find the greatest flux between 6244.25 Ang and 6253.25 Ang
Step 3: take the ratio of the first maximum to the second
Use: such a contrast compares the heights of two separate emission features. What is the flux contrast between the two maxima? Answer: 1.15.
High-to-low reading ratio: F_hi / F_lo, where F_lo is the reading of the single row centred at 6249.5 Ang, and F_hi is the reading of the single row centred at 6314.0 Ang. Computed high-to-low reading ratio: 0.971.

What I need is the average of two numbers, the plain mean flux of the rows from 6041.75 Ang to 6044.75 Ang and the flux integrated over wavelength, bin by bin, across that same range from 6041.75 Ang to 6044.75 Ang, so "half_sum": 38.3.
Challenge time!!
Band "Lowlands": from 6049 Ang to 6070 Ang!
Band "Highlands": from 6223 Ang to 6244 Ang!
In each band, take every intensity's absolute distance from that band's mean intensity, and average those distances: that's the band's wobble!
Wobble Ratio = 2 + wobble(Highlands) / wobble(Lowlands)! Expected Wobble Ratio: 3.2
